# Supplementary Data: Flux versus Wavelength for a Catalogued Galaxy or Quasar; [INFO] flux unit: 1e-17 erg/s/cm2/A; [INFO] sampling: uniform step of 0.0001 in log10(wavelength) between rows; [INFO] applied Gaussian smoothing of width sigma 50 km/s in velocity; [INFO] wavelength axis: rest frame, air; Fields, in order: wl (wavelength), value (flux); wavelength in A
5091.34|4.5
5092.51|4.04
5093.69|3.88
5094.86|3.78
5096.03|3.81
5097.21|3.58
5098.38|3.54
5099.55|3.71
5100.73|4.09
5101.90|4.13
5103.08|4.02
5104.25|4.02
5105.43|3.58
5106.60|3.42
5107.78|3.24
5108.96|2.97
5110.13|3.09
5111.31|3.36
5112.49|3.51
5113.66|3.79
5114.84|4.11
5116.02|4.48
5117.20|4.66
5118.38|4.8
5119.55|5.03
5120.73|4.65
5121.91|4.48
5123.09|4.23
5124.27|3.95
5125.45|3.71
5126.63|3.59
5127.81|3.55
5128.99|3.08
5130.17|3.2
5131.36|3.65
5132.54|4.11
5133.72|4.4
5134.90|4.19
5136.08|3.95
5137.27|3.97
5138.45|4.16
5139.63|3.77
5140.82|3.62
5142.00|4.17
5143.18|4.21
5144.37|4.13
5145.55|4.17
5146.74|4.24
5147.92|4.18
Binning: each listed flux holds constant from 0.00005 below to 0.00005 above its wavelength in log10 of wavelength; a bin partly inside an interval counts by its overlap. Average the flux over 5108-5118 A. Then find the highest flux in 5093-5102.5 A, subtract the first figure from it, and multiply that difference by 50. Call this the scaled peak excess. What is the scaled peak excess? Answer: 19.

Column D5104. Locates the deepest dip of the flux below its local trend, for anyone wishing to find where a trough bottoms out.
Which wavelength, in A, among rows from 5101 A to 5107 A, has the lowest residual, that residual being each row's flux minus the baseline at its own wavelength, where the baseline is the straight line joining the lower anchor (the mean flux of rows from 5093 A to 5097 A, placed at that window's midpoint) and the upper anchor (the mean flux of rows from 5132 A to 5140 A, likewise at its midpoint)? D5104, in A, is 5106.60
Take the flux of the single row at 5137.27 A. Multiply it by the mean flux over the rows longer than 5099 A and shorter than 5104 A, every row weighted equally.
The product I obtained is 15.8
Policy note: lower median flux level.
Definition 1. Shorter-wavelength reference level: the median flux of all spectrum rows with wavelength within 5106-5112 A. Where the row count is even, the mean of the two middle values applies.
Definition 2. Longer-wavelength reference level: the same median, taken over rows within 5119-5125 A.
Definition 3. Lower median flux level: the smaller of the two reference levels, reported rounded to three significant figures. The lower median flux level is 3.24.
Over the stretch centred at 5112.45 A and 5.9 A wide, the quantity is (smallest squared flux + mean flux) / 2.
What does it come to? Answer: 6.6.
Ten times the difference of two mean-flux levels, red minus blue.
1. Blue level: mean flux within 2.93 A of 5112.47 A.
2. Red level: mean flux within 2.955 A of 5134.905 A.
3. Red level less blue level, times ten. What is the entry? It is 5.5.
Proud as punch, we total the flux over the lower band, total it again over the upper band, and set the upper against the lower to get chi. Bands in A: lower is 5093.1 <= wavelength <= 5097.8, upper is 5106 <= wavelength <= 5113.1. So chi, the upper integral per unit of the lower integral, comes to 1.3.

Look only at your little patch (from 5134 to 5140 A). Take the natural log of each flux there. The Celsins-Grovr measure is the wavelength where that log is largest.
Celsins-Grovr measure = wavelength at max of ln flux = 5134.90 A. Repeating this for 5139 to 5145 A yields 5143.18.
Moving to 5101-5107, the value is 5101.90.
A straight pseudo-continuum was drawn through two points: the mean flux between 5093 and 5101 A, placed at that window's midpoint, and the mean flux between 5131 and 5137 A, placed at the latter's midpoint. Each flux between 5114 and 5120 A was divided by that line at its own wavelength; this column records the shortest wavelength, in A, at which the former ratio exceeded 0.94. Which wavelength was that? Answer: 5114.84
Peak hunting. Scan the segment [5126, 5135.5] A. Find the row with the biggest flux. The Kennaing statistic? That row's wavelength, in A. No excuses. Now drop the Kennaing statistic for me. 5133.72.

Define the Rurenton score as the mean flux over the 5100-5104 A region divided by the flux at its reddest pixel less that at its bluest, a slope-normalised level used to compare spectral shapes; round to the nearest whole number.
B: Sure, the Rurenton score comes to -58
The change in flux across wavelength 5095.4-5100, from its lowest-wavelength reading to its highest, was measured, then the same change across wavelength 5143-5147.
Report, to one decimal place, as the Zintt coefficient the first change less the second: -0.1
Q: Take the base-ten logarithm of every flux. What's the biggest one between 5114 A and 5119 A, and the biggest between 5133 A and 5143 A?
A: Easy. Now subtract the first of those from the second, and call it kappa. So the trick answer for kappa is -0.038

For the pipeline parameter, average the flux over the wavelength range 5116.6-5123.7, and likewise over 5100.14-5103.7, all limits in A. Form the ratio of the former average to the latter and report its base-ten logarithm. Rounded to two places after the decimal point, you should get 0.06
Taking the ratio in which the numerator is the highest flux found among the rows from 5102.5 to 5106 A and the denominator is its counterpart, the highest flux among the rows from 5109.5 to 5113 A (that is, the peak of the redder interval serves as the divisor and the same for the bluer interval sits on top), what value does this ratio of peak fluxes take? 1.1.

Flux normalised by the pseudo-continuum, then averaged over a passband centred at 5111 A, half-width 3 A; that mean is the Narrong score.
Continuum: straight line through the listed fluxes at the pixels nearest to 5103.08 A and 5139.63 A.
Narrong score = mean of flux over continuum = 0.84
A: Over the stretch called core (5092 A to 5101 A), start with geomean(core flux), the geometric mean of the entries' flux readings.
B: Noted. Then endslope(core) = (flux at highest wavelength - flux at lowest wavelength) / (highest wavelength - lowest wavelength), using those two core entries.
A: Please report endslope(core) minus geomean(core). -3.79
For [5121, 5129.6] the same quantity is -3.97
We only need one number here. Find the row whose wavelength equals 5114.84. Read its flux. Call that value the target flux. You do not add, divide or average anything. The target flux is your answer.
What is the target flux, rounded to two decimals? 4.11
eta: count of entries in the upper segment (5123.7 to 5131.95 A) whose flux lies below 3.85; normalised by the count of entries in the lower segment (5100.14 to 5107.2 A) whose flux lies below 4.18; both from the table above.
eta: 1.0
